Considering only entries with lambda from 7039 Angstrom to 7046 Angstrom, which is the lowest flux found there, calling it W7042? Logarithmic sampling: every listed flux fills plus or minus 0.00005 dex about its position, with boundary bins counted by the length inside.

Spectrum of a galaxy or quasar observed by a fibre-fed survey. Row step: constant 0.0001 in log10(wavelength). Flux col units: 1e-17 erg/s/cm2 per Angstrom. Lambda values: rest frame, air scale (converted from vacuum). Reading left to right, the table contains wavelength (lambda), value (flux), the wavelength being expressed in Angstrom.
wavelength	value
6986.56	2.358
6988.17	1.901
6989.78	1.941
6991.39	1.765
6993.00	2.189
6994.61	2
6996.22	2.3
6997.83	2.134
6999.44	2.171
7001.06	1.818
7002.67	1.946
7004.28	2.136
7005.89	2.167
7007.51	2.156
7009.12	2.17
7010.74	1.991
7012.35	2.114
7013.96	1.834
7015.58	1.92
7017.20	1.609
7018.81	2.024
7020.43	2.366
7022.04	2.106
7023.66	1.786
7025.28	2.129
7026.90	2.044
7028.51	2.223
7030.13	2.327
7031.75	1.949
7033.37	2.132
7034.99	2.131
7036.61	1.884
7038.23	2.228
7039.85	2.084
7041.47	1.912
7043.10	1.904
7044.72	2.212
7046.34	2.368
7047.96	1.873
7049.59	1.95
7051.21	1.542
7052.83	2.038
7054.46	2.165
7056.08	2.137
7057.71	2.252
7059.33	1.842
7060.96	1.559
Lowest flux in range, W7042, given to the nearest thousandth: 1.904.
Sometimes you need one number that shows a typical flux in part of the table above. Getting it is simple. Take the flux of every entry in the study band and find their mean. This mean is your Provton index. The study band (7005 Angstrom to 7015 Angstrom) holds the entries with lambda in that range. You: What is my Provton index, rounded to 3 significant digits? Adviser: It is 2.07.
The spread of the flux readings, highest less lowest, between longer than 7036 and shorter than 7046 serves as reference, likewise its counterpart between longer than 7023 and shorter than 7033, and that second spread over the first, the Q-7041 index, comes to 1.57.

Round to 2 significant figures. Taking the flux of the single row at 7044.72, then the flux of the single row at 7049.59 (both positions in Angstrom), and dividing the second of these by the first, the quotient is 0.88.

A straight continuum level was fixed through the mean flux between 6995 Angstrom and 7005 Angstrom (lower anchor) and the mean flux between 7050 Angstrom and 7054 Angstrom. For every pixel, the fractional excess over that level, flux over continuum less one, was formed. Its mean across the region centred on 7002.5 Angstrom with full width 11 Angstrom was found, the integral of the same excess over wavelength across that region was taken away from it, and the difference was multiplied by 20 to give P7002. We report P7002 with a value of -0.5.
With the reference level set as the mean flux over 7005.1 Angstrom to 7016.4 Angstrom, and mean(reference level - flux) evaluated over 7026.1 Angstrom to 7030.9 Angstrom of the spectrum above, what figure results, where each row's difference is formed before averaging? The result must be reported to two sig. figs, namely -0.15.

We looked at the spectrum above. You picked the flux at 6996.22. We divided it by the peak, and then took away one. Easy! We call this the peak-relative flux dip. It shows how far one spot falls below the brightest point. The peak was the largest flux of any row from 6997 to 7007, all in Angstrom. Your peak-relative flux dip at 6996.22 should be 0.06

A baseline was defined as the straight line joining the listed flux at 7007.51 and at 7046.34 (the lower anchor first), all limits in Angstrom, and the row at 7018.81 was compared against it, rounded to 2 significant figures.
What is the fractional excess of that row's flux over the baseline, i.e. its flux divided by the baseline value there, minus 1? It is -0.087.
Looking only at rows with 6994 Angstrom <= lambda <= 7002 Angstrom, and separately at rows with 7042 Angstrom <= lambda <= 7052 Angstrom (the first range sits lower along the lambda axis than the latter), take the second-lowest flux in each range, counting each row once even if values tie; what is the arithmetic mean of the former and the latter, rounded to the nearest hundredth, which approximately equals 1.94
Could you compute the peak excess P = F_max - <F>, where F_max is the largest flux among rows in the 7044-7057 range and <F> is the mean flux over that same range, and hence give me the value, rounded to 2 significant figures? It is 0.33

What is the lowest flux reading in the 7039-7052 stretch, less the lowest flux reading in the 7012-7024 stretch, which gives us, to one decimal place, -0.1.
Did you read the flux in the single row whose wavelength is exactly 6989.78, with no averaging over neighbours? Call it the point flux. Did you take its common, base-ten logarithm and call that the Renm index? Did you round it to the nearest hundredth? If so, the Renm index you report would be 0.29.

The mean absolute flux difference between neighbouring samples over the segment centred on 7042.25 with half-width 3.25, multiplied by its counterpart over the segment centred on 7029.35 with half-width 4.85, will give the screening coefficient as 0.030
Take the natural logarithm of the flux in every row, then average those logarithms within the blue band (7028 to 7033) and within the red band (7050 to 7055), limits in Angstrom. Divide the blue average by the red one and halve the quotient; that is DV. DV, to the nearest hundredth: 0.60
